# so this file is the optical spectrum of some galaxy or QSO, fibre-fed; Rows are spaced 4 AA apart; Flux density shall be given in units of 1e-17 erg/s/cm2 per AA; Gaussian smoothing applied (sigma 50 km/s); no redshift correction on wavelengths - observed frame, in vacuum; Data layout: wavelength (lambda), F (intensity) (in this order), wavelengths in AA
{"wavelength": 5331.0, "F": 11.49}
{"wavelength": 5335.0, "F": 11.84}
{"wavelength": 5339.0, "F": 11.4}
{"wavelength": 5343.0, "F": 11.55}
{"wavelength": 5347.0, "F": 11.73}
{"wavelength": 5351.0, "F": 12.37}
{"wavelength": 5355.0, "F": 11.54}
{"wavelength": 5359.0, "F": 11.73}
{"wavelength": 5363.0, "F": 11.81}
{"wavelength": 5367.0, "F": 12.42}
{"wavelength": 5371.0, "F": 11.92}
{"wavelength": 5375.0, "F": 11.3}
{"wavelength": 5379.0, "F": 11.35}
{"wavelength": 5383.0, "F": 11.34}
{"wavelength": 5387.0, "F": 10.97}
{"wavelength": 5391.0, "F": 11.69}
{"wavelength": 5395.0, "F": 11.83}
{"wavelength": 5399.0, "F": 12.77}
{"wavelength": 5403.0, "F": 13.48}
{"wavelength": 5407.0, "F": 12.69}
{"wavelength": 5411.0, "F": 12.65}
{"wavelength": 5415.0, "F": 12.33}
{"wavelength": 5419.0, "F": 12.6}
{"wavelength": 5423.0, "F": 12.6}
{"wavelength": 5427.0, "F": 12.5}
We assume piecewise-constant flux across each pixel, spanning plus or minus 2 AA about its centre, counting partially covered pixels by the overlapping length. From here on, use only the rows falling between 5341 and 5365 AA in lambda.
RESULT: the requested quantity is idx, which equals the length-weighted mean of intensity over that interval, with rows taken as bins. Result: 11.8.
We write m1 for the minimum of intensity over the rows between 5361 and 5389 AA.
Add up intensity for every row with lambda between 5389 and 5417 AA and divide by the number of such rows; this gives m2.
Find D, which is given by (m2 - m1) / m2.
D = 0.12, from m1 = 10.97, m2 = 12.49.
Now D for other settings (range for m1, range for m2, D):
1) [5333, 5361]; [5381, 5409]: 0.06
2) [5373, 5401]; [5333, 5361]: 0.07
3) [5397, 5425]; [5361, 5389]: -0.06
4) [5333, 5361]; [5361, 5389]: 0.02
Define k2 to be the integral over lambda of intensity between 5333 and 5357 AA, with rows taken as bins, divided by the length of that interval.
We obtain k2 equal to 11.7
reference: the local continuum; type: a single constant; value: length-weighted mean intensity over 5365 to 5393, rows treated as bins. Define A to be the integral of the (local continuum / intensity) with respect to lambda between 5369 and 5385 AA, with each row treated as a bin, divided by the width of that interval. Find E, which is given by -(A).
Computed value -1.01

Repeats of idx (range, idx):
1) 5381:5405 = 12.0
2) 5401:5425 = 12.7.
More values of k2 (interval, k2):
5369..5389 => 11.4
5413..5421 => 12.5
